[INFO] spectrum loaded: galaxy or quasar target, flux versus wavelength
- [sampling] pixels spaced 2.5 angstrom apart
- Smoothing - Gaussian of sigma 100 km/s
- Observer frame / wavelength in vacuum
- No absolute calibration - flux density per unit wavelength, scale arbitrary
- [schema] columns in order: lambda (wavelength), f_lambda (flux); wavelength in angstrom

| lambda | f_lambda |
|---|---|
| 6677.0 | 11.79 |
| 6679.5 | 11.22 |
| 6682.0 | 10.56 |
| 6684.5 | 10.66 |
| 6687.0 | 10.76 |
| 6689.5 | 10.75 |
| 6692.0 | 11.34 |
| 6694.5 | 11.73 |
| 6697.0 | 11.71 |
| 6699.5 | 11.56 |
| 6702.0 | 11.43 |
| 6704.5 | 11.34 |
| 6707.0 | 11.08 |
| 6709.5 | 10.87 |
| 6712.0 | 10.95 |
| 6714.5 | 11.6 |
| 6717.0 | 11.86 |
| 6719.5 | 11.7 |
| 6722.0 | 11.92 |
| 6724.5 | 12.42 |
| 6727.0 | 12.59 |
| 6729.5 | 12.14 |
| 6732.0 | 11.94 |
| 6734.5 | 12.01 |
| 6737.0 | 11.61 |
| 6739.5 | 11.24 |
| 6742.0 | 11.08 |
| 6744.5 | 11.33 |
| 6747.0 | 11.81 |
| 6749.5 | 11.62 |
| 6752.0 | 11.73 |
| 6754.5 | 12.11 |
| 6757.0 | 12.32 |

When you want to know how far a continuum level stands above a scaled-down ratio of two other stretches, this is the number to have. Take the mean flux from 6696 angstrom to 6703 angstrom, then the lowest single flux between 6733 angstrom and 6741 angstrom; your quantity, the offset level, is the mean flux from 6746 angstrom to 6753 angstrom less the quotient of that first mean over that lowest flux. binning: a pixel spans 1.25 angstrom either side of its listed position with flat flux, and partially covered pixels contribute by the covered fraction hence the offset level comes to 10.7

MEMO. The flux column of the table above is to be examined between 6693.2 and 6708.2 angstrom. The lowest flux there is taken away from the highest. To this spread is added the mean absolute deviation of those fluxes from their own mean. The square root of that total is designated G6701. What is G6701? 0.92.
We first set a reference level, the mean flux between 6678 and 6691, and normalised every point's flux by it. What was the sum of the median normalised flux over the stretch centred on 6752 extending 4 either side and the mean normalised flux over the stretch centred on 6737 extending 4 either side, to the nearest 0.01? 2.16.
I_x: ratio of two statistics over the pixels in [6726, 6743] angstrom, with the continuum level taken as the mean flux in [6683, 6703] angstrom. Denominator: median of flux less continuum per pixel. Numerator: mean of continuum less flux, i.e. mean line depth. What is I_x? -0.80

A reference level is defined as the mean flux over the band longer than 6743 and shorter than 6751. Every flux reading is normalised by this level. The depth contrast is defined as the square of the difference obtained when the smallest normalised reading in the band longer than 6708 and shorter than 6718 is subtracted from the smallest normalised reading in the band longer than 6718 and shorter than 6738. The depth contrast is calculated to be 0.0041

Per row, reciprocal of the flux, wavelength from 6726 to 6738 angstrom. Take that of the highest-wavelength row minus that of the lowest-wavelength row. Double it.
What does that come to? 0.013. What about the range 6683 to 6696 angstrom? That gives -0.017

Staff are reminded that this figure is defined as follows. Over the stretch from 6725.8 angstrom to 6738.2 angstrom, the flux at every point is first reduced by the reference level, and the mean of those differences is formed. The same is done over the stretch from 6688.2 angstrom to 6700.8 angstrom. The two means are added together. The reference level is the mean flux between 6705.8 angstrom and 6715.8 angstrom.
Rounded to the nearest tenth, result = 1.2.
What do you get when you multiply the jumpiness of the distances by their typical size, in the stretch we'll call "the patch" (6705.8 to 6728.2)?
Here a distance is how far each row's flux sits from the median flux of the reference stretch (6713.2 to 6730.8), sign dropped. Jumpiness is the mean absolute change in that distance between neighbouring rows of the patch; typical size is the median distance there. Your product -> 0.14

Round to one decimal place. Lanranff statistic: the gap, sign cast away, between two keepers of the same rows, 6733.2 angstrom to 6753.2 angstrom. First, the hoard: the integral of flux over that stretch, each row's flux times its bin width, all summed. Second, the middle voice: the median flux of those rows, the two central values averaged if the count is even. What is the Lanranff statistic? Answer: 219.5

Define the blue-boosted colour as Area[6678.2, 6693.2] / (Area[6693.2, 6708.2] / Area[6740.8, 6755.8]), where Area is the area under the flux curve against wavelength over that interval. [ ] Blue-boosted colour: 165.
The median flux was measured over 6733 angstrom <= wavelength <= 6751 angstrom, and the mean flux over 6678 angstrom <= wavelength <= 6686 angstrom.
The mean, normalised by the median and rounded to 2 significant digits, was 0.93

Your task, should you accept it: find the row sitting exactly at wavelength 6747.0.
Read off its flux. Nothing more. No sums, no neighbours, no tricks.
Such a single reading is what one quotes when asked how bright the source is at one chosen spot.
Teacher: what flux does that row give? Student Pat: 11.81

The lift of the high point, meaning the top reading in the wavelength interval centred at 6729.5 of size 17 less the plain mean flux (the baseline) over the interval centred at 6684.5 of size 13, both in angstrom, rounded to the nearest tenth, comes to 1.8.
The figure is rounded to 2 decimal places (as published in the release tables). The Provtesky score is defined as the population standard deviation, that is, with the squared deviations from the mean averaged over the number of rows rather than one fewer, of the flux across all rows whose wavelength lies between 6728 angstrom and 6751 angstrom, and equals 0.35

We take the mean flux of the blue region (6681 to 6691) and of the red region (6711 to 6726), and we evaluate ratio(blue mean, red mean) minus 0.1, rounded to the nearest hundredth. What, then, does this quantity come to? 0.81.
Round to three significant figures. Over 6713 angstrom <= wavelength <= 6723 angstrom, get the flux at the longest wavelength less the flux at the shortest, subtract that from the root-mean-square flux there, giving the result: 11.5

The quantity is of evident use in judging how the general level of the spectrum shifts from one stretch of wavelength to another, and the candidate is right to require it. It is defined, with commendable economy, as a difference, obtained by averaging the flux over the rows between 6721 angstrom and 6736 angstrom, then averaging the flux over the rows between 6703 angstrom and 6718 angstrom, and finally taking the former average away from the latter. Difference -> -0.9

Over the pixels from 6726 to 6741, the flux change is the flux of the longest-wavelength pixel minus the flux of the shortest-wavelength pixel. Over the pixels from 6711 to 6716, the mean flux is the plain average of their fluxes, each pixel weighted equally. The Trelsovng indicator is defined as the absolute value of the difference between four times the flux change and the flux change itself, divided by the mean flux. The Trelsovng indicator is 0.36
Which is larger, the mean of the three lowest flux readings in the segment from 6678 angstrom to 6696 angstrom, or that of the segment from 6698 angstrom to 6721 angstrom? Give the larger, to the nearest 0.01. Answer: 10.97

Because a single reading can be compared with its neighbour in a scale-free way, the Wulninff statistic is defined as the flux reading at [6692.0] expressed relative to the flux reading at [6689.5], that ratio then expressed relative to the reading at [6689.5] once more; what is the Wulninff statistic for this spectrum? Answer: 0.098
